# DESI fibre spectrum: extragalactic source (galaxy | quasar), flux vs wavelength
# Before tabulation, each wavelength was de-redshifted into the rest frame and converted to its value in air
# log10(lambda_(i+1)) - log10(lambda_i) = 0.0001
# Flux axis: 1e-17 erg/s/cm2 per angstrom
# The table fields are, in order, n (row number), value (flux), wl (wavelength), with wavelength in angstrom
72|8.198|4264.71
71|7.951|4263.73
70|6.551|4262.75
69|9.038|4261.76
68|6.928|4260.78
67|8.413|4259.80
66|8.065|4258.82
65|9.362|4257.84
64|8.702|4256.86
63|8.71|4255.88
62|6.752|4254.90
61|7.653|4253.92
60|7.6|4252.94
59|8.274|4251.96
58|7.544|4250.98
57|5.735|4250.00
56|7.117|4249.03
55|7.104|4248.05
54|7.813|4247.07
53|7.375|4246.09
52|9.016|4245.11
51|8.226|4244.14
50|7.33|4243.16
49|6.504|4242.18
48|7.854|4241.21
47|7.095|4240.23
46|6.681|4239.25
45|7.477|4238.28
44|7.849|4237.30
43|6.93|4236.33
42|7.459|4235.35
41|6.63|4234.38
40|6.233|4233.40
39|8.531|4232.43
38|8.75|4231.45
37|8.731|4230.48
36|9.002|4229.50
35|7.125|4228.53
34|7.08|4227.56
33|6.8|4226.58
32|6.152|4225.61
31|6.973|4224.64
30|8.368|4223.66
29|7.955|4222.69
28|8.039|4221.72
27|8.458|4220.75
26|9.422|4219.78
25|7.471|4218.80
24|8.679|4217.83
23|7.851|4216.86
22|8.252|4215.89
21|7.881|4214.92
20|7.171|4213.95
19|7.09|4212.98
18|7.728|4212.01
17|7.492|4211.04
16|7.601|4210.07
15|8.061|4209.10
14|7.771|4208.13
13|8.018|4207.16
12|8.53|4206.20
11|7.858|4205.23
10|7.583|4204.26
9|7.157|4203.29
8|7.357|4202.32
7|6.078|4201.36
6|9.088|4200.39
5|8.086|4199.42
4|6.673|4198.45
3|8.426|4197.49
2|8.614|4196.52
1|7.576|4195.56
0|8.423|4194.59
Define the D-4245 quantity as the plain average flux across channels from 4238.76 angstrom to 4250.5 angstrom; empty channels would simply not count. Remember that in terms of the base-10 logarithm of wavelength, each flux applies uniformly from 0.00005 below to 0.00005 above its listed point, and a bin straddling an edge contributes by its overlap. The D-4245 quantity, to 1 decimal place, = 7.3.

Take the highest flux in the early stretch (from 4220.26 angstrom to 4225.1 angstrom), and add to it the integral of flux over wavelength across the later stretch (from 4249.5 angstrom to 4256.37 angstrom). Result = 60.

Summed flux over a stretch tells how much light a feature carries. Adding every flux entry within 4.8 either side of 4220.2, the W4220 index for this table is 81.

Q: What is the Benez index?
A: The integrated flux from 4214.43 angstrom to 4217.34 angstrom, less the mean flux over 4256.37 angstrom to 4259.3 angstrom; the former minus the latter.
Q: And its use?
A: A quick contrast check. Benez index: 14.6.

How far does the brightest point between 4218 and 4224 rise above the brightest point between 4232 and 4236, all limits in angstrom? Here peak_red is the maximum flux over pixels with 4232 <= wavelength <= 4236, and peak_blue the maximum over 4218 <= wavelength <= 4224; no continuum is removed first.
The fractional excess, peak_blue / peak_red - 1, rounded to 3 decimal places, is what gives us 0.104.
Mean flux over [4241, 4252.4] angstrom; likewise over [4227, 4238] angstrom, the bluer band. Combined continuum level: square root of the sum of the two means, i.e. 3.89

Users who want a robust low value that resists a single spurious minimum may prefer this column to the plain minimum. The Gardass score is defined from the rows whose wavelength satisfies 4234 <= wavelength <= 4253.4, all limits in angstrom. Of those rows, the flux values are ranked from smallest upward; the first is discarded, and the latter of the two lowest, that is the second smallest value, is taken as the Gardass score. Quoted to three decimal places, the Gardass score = 6.504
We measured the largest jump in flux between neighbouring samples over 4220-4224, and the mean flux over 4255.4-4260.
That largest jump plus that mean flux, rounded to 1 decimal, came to 9.1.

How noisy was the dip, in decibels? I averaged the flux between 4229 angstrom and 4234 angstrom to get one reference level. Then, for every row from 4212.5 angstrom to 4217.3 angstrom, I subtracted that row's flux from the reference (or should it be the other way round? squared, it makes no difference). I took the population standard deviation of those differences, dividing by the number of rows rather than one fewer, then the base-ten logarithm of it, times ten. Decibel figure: -3.5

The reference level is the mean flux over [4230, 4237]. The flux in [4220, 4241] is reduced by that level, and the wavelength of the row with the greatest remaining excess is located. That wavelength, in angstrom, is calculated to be 4229.50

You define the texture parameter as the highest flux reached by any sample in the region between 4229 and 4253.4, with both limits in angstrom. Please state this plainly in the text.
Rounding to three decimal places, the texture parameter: 9.016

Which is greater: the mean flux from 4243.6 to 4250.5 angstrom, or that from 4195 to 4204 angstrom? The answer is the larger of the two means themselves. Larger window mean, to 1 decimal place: 7.7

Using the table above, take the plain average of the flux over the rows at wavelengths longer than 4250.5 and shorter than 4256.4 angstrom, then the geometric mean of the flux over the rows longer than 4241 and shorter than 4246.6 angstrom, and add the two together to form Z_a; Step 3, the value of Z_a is 15.43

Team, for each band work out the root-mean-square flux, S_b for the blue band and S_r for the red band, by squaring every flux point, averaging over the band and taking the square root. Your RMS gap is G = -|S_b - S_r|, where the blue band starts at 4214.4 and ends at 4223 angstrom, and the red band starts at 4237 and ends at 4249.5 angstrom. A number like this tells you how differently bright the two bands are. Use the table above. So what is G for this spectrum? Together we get -0.72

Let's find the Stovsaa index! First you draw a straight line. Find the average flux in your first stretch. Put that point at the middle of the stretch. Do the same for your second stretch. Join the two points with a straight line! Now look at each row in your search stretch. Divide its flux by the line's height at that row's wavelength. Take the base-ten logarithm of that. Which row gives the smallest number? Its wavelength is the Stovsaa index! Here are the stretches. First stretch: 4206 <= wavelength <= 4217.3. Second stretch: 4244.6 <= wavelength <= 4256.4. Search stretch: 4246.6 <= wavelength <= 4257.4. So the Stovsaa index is 4250.00 angstrom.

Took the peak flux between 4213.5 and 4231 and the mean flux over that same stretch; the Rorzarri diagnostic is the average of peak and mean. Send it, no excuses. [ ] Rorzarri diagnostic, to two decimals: 8.64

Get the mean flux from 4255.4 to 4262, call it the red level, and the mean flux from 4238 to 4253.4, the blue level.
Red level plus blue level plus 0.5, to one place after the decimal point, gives 16.4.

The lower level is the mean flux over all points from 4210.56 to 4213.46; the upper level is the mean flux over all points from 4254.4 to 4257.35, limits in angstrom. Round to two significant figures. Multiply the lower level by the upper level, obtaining 60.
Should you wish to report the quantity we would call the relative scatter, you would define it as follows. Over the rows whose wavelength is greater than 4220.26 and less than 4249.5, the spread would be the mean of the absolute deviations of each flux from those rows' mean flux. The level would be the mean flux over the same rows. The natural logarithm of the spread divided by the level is -2.4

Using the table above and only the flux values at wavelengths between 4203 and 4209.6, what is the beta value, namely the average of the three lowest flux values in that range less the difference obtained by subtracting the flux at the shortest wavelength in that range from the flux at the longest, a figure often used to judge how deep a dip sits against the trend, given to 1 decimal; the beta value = 6.6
